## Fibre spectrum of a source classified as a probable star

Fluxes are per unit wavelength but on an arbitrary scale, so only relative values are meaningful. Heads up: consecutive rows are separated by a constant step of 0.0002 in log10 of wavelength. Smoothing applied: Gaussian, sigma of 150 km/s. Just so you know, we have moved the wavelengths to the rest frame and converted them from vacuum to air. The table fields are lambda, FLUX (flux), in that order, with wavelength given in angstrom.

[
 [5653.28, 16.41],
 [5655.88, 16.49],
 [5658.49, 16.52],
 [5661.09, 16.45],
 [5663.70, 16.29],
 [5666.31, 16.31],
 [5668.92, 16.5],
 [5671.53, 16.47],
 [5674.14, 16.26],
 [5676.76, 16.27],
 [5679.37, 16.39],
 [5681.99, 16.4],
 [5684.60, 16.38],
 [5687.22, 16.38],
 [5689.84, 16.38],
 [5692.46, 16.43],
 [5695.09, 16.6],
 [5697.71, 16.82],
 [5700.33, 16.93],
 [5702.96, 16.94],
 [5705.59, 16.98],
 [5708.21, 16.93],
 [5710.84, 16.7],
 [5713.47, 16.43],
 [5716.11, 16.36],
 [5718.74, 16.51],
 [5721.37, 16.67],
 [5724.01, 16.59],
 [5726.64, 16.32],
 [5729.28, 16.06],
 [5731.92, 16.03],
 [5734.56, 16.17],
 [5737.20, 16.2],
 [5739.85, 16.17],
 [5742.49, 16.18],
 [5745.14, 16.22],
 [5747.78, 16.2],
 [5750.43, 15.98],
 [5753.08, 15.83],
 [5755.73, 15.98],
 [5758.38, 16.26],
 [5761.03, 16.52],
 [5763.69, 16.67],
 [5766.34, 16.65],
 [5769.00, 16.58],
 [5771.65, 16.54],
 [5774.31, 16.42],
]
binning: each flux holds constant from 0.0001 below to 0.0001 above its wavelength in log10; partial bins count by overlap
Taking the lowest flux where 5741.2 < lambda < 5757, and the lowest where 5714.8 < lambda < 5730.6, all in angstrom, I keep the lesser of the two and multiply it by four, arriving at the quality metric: 63.3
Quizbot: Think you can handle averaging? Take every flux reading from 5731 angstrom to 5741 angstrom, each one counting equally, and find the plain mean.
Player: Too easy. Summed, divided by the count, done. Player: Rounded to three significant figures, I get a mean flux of 16.1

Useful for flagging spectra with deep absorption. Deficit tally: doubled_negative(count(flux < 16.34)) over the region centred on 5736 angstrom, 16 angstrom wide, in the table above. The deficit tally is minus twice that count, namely -12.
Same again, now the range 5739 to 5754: -12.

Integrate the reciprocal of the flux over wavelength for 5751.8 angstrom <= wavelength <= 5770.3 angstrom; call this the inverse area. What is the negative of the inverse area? -1.1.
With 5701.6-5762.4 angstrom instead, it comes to -3.7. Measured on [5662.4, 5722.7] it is -3.6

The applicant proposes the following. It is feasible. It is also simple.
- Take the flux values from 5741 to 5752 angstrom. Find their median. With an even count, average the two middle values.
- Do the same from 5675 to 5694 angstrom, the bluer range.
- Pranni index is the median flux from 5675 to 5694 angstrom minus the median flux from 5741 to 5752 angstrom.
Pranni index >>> 0.19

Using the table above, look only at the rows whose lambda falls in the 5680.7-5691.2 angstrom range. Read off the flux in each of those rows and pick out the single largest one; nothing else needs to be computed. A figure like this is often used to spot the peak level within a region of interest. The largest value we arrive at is 16.4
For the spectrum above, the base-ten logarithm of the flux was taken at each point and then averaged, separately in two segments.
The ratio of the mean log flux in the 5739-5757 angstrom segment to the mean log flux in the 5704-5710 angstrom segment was 0.98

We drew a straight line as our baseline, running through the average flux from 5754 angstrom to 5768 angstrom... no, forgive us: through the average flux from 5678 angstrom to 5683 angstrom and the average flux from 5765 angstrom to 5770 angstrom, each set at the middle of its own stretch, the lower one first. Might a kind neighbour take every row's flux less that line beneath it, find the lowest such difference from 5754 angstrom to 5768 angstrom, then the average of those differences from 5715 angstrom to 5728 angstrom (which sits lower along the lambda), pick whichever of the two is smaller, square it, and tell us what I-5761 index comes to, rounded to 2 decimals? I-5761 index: 0.37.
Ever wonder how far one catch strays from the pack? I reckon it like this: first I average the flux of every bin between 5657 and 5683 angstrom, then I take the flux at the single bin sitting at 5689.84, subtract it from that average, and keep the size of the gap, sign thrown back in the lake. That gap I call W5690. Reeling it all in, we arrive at 0.0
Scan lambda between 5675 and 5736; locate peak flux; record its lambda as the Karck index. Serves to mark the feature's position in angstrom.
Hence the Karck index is 5705.59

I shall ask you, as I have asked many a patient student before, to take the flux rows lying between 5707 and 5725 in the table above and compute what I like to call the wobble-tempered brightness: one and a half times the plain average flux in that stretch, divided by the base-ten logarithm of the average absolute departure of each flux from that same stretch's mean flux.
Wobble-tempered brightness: -29.6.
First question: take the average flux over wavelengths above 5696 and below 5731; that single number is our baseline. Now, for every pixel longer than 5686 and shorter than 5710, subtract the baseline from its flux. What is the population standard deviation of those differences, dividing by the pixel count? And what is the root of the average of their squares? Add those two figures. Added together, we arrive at 0.50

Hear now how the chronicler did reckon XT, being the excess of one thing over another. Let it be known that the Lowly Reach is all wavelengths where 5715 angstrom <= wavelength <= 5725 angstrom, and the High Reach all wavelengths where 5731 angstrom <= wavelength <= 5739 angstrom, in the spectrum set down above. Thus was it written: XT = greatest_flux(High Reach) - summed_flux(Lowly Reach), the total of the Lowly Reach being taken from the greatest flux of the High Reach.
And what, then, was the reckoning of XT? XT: -50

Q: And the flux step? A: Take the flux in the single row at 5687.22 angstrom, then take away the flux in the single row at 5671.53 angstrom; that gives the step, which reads -0.1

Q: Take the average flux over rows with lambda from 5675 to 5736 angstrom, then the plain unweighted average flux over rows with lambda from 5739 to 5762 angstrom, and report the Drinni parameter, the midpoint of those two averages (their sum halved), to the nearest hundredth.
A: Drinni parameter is 16.33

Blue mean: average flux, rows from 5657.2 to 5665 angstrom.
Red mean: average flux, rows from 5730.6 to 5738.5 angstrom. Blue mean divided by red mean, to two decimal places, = 1.02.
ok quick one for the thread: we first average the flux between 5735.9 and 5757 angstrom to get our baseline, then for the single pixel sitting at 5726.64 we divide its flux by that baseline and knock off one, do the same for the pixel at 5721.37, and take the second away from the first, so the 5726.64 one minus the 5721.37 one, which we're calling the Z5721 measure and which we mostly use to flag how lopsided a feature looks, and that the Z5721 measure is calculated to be -0.022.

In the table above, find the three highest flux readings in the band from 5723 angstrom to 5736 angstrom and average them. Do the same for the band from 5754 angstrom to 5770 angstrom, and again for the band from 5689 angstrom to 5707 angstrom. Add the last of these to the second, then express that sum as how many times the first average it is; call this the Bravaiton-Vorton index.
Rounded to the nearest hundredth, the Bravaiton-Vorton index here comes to 2.05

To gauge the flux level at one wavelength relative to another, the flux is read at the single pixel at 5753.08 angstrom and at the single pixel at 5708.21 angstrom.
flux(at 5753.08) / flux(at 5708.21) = 0.94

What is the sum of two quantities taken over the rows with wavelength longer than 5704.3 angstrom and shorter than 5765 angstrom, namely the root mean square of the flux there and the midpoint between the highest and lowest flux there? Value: 32.8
